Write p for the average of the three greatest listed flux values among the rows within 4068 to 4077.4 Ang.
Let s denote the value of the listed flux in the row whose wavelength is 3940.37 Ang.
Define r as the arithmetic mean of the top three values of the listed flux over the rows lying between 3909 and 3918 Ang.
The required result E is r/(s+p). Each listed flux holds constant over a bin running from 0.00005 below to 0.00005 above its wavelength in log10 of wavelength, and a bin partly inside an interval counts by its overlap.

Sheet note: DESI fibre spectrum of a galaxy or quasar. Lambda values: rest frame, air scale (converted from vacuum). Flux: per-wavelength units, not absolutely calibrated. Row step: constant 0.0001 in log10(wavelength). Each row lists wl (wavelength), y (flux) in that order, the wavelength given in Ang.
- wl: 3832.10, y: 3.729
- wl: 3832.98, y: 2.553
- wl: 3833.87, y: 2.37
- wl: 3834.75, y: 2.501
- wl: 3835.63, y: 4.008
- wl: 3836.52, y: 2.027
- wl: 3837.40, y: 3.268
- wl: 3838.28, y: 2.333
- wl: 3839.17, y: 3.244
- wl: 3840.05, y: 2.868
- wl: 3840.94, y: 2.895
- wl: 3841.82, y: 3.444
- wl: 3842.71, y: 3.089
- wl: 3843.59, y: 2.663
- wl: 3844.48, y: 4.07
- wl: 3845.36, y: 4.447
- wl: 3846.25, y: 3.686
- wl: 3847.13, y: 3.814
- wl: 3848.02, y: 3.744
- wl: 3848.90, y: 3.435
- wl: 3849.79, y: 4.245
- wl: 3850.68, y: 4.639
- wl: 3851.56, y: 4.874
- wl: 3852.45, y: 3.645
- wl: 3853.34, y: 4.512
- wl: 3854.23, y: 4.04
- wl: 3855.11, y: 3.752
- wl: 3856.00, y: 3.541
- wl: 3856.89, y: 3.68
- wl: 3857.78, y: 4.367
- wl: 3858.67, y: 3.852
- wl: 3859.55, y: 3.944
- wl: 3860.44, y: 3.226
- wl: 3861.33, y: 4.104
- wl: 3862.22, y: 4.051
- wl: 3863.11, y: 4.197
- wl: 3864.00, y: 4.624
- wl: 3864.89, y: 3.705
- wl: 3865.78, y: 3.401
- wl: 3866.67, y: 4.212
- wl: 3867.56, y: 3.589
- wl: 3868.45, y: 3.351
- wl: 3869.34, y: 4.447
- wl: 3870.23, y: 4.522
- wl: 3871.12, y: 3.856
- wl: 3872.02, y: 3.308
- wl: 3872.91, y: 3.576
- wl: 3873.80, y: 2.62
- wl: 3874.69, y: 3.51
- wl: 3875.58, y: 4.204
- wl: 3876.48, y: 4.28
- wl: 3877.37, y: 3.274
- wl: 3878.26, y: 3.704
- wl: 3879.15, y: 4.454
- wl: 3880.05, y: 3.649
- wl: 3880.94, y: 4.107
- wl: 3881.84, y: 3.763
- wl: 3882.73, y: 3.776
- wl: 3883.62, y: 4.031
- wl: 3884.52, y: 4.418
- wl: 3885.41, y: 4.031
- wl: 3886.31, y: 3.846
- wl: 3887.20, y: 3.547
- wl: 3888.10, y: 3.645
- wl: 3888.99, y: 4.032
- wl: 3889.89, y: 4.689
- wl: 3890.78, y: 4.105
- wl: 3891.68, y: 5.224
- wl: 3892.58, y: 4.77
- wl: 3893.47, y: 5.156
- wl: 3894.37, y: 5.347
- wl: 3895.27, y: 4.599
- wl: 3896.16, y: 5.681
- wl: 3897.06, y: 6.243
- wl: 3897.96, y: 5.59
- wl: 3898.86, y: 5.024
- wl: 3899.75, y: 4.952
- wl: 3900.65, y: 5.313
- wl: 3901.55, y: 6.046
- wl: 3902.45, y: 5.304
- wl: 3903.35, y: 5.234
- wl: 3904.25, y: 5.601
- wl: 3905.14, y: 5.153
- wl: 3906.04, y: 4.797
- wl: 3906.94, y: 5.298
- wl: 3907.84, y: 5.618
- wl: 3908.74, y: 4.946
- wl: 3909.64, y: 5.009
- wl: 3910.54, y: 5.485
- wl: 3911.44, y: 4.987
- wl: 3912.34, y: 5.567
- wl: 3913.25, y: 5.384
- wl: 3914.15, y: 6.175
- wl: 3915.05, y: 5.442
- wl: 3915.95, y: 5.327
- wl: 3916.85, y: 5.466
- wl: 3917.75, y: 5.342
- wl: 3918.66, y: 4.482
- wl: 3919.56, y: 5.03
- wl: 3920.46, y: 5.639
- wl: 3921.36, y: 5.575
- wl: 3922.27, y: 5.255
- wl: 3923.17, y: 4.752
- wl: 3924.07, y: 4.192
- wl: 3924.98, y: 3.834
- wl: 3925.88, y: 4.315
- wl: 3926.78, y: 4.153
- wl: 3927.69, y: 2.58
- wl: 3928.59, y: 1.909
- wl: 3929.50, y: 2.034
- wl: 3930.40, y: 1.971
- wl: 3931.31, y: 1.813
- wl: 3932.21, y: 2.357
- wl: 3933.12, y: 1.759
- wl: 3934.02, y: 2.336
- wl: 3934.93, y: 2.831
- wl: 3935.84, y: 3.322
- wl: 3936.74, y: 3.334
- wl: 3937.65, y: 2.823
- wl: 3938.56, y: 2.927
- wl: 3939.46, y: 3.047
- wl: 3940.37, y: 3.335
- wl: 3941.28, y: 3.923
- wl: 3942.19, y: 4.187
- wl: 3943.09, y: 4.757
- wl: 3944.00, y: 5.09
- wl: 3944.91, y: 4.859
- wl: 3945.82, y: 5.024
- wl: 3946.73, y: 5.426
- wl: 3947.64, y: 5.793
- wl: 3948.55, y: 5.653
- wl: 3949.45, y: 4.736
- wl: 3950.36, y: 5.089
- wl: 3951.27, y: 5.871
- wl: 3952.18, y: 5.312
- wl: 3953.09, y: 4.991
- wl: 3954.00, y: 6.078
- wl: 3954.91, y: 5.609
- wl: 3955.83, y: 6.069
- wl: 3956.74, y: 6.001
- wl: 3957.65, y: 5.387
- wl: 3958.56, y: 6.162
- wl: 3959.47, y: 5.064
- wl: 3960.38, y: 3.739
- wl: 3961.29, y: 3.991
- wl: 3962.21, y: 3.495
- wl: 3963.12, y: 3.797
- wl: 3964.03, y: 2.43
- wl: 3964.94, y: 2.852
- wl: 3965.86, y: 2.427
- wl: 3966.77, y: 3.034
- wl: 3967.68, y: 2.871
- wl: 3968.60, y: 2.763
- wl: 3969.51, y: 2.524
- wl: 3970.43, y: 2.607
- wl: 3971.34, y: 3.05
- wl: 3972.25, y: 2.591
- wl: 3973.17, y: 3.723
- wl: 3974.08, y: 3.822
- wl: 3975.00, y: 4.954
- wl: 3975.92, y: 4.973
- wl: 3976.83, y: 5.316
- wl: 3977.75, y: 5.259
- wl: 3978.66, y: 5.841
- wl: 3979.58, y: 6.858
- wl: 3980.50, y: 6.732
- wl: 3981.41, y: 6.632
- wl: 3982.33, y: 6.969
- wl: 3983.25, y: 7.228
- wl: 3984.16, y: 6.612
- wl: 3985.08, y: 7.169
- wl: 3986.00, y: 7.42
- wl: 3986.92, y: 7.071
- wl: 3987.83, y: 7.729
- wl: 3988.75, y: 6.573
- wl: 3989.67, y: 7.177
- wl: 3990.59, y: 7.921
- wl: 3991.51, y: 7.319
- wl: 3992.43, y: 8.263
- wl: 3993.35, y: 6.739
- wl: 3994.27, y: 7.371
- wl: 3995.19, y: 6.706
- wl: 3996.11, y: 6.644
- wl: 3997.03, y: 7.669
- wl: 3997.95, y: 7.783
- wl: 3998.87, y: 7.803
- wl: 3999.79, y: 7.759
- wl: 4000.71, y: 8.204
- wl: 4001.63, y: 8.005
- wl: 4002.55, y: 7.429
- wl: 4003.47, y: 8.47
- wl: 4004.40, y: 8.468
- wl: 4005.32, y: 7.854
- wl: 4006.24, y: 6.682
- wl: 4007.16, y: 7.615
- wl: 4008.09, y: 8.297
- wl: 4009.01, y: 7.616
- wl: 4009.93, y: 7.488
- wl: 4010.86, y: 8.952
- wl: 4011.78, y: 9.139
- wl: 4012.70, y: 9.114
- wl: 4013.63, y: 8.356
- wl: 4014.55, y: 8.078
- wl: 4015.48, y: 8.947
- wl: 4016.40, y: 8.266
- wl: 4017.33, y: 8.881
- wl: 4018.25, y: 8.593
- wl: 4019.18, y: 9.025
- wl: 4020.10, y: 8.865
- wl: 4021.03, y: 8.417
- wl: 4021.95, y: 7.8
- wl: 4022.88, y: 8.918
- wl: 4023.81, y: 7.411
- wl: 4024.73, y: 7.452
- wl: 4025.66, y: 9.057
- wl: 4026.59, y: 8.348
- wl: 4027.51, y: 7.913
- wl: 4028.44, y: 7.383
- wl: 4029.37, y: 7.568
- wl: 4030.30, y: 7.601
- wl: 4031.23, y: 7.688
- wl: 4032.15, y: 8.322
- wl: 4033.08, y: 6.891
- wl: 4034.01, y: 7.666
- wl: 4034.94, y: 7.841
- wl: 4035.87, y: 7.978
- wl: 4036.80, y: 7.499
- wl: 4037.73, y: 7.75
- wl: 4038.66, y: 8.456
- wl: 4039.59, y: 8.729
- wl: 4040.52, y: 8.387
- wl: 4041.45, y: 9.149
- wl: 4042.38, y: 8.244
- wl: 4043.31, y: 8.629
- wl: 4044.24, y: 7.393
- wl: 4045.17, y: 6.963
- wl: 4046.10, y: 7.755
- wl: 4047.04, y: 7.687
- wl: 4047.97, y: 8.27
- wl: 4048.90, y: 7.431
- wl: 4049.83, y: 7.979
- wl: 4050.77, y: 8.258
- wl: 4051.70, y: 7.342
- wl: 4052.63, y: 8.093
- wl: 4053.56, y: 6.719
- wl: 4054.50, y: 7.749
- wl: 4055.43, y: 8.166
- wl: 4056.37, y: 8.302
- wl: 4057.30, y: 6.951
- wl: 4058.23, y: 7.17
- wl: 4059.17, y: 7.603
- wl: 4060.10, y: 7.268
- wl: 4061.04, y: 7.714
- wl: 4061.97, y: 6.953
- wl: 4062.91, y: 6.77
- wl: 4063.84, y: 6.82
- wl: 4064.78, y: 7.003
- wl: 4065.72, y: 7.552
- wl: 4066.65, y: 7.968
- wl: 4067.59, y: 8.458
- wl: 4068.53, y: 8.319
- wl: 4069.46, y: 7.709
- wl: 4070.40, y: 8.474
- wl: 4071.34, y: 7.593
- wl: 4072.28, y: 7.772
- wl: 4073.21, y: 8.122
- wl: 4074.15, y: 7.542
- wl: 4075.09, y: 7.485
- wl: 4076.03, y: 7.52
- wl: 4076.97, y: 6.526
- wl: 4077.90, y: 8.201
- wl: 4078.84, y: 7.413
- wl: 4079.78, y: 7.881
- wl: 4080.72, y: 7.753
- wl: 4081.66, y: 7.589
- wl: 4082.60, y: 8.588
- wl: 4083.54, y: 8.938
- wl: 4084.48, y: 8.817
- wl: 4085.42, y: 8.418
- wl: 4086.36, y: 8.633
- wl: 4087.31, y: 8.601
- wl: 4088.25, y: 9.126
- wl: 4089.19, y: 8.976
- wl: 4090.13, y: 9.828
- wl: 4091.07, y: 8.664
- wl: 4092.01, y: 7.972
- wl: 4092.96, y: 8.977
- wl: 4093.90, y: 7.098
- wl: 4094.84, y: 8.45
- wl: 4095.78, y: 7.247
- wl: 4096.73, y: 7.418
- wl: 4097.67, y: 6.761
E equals 0.49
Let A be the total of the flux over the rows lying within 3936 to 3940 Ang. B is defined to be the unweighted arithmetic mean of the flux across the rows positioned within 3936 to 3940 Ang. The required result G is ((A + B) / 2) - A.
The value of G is -5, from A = 12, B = 3.0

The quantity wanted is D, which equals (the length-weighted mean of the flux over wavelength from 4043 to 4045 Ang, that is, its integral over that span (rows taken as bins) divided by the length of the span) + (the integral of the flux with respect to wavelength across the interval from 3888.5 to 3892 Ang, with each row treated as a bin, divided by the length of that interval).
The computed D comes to 12.3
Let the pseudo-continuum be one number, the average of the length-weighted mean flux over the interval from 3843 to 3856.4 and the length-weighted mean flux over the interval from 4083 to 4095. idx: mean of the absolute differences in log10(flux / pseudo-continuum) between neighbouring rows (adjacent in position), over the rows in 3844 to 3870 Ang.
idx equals 0.054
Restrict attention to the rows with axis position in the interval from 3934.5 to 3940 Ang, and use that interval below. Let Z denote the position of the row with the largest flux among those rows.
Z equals 3936.74 Ang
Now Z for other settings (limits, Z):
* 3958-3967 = 3958.56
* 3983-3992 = 3990.59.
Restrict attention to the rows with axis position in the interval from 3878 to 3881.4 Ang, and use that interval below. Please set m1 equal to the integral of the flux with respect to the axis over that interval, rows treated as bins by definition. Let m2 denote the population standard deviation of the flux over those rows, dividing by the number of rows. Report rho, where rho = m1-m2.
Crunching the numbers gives 13.2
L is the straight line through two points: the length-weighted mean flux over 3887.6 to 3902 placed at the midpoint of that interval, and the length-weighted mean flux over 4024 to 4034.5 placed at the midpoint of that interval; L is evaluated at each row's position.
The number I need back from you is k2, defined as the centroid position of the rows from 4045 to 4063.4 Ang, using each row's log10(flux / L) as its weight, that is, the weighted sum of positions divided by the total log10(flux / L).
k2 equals 4056.0 Ang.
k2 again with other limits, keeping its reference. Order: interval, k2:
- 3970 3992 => 3971.9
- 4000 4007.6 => 4002.8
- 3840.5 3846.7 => 3842.4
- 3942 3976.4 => 3964.4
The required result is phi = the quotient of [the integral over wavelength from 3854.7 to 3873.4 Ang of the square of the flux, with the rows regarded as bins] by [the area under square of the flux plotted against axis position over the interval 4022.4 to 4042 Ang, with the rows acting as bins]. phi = 0.2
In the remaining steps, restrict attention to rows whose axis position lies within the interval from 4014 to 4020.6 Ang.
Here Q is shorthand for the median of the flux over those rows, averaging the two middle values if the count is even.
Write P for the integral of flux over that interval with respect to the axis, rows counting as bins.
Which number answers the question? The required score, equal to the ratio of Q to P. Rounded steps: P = 57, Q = 9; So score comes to 0.155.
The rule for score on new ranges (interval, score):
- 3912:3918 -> 0.164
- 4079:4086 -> 0.146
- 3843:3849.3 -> 0.161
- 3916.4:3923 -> 0.155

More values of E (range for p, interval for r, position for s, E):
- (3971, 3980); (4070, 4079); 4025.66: 0.55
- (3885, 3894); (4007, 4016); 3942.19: 0.98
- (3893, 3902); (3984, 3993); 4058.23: 0.61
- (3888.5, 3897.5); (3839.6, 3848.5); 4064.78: 0.32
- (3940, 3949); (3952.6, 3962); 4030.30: 0.46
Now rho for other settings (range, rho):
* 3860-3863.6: 13.7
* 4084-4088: 34.4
